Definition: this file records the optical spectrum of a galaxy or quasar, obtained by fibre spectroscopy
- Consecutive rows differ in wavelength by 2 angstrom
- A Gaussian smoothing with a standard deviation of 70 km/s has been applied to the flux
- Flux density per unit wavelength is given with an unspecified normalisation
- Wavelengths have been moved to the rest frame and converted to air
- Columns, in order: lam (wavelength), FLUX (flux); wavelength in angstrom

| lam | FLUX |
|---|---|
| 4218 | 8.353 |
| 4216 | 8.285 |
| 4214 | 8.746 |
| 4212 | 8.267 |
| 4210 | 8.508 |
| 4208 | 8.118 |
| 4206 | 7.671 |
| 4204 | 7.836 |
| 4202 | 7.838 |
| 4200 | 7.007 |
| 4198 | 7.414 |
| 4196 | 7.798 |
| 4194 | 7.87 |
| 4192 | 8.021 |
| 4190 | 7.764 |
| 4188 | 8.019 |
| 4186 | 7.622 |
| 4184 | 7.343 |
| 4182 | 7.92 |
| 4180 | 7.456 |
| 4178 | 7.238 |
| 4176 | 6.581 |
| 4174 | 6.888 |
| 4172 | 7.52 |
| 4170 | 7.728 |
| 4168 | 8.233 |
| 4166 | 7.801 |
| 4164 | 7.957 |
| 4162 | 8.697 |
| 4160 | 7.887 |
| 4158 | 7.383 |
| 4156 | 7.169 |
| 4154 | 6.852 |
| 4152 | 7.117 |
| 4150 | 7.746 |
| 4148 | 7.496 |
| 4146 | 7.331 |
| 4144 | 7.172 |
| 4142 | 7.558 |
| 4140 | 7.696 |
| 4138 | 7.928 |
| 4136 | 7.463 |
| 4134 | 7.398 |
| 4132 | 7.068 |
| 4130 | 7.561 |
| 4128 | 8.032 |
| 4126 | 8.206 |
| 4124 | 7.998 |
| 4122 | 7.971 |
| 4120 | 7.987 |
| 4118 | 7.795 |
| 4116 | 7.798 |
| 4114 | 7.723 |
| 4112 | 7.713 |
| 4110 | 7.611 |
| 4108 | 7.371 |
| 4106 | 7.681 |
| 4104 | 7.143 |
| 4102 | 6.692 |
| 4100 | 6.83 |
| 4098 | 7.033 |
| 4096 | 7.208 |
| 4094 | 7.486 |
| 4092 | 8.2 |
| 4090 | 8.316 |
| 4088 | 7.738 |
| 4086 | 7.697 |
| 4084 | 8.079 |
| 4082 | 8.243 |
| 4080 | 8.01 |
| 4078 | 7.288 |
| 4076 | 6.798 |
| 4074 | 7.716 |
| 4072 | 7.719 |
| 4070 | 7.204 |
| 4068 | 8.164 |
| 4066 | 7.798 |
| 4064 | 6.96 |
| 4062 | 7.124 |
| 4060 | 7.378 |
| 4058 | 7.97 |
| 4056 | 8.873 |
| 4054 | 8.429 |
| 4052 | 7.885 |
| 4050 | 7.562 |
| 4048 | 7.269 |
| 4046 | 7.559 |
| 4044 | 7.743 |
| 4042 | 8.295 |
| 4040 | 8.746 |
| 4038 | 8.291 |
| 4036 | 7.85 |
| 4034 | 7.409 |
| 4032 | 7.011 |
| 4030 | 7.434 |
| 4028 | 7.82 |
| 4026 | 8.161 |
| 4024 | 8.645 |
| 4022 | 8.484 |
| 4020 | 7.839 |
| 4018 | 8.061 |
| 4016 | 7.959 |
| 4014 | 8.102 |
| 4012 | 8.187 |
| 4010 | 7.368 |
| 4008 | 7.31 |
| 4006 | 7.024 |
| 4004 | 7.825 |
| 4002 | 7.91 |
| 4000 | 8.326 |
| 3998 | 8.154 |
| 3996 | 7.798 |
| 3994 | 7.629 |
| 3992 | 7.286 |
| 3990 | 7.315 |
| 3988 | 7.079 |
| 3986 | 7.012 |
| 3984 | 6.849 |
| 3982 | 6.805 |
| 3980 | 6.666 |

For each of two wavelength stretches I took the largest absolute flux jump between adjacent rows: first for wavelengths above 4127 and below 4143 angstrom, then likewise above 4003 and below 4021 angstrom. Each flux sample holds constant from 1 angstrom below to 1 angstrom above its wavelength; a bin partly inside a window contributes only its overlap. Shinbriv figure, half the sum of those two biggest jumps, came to 0.66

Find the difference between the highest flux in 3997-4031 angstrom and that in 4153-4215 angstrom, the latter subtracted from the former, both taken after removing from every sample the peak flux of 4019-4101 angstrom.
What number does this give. -0.10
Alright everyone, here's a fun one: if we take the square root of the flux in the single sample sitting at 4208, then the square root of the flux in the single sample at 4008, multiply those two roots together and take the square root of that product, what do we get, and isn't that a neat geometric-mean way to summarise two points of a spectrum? 2.78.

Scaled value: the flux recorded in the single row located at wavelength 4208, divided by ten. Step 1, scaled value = 0.81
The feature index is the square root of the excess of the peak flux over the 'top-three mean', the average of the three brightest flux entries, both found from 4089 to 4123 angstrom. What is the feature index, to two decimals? 0.39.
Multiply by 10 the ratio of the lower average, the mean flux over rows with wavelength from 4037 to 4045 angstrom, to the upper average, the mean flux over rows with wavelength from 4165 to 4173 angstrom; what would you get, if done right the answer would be 10.6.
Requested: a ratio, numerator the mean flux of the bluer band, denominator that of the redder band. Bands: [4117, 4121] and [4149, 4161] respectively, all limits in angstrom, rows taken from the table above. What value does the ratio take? 1.072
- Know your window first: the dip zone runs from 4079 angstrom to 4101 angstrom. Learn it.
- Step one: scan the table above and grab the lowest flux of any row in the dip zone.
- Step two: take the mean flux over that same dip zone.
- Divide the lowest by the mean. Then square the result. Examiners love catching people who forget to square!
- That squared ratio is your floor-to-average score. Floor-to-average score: 0.784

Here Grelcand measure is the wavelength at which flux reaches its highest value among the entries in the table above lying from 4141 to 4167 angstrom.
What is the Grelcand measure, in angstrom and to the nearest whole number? 4162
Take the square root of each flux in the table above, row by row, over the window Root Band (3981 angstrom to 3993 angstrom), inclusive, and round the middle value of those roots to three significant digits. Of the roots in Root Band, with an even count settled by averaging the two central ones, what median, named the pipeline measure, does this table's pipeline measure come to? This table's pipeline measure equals 2.65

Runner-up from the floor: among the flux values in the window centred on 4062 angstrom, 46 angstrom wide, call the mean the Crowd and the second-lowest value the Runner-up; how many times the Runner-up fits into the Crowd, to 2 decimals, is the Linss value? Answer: 1.12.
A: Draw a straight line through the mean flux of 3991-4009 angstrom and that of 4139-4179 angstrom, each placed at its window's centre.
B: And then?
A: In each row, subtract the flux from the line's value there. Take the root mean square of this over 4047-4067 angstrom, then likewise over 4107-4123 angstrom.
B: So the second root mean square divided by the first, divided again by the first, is 0.82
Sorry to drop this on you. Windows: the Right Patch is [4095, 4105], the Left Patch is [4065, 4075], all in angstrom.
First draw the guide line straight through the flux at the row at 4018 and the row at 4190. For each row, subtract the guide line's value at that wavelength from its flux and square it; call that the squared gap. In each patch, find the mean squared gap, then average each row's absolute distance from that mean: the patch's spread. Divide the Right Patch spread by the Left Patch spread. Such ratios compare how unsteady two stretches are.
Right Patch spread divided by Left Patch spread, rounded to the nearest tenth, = 2.0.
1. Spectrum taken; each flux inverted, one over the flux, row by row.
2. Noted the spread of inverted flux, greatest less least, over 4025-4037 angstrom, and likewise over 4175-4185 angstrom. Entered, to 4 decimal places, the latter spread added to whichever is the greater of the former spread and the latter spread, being 0.0514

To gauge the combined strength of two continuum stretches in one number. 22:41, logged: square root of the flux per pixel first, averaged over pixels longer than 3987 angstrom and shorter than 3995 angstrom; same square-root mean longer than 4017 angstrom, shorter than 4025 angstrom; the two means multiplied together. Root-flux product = 7.78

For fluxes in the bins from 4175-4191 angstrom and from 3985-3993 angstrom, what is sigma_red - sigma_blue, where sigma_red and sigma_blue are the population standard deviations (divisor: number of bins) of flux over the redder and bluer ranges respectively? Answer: 0.30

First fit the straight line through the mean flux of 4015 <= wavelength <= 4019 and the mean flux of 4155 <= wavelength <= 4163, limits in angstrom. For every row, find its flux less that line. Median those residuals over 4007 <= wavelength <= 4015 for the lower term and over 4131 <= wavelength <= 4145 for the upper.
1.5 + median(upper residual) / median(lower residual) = 2.8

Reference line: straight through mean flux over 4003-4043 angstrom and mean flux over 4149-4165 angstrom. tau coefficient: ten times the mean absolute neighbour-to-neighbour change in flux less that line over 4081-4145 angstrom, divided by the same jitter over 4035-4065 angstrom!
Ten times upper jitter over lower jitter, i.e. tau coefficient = 5.9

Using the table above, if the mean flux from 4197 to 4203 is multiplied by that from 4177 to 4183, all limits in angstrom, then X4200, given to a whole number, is 56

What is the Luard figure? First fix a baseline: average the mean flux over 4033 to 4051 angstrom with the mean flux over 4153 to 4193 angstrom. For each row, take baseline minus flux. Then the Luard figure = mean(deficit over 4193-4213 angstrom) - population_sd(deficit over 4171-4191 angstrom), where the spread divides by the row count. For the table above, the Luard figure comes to -0.53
